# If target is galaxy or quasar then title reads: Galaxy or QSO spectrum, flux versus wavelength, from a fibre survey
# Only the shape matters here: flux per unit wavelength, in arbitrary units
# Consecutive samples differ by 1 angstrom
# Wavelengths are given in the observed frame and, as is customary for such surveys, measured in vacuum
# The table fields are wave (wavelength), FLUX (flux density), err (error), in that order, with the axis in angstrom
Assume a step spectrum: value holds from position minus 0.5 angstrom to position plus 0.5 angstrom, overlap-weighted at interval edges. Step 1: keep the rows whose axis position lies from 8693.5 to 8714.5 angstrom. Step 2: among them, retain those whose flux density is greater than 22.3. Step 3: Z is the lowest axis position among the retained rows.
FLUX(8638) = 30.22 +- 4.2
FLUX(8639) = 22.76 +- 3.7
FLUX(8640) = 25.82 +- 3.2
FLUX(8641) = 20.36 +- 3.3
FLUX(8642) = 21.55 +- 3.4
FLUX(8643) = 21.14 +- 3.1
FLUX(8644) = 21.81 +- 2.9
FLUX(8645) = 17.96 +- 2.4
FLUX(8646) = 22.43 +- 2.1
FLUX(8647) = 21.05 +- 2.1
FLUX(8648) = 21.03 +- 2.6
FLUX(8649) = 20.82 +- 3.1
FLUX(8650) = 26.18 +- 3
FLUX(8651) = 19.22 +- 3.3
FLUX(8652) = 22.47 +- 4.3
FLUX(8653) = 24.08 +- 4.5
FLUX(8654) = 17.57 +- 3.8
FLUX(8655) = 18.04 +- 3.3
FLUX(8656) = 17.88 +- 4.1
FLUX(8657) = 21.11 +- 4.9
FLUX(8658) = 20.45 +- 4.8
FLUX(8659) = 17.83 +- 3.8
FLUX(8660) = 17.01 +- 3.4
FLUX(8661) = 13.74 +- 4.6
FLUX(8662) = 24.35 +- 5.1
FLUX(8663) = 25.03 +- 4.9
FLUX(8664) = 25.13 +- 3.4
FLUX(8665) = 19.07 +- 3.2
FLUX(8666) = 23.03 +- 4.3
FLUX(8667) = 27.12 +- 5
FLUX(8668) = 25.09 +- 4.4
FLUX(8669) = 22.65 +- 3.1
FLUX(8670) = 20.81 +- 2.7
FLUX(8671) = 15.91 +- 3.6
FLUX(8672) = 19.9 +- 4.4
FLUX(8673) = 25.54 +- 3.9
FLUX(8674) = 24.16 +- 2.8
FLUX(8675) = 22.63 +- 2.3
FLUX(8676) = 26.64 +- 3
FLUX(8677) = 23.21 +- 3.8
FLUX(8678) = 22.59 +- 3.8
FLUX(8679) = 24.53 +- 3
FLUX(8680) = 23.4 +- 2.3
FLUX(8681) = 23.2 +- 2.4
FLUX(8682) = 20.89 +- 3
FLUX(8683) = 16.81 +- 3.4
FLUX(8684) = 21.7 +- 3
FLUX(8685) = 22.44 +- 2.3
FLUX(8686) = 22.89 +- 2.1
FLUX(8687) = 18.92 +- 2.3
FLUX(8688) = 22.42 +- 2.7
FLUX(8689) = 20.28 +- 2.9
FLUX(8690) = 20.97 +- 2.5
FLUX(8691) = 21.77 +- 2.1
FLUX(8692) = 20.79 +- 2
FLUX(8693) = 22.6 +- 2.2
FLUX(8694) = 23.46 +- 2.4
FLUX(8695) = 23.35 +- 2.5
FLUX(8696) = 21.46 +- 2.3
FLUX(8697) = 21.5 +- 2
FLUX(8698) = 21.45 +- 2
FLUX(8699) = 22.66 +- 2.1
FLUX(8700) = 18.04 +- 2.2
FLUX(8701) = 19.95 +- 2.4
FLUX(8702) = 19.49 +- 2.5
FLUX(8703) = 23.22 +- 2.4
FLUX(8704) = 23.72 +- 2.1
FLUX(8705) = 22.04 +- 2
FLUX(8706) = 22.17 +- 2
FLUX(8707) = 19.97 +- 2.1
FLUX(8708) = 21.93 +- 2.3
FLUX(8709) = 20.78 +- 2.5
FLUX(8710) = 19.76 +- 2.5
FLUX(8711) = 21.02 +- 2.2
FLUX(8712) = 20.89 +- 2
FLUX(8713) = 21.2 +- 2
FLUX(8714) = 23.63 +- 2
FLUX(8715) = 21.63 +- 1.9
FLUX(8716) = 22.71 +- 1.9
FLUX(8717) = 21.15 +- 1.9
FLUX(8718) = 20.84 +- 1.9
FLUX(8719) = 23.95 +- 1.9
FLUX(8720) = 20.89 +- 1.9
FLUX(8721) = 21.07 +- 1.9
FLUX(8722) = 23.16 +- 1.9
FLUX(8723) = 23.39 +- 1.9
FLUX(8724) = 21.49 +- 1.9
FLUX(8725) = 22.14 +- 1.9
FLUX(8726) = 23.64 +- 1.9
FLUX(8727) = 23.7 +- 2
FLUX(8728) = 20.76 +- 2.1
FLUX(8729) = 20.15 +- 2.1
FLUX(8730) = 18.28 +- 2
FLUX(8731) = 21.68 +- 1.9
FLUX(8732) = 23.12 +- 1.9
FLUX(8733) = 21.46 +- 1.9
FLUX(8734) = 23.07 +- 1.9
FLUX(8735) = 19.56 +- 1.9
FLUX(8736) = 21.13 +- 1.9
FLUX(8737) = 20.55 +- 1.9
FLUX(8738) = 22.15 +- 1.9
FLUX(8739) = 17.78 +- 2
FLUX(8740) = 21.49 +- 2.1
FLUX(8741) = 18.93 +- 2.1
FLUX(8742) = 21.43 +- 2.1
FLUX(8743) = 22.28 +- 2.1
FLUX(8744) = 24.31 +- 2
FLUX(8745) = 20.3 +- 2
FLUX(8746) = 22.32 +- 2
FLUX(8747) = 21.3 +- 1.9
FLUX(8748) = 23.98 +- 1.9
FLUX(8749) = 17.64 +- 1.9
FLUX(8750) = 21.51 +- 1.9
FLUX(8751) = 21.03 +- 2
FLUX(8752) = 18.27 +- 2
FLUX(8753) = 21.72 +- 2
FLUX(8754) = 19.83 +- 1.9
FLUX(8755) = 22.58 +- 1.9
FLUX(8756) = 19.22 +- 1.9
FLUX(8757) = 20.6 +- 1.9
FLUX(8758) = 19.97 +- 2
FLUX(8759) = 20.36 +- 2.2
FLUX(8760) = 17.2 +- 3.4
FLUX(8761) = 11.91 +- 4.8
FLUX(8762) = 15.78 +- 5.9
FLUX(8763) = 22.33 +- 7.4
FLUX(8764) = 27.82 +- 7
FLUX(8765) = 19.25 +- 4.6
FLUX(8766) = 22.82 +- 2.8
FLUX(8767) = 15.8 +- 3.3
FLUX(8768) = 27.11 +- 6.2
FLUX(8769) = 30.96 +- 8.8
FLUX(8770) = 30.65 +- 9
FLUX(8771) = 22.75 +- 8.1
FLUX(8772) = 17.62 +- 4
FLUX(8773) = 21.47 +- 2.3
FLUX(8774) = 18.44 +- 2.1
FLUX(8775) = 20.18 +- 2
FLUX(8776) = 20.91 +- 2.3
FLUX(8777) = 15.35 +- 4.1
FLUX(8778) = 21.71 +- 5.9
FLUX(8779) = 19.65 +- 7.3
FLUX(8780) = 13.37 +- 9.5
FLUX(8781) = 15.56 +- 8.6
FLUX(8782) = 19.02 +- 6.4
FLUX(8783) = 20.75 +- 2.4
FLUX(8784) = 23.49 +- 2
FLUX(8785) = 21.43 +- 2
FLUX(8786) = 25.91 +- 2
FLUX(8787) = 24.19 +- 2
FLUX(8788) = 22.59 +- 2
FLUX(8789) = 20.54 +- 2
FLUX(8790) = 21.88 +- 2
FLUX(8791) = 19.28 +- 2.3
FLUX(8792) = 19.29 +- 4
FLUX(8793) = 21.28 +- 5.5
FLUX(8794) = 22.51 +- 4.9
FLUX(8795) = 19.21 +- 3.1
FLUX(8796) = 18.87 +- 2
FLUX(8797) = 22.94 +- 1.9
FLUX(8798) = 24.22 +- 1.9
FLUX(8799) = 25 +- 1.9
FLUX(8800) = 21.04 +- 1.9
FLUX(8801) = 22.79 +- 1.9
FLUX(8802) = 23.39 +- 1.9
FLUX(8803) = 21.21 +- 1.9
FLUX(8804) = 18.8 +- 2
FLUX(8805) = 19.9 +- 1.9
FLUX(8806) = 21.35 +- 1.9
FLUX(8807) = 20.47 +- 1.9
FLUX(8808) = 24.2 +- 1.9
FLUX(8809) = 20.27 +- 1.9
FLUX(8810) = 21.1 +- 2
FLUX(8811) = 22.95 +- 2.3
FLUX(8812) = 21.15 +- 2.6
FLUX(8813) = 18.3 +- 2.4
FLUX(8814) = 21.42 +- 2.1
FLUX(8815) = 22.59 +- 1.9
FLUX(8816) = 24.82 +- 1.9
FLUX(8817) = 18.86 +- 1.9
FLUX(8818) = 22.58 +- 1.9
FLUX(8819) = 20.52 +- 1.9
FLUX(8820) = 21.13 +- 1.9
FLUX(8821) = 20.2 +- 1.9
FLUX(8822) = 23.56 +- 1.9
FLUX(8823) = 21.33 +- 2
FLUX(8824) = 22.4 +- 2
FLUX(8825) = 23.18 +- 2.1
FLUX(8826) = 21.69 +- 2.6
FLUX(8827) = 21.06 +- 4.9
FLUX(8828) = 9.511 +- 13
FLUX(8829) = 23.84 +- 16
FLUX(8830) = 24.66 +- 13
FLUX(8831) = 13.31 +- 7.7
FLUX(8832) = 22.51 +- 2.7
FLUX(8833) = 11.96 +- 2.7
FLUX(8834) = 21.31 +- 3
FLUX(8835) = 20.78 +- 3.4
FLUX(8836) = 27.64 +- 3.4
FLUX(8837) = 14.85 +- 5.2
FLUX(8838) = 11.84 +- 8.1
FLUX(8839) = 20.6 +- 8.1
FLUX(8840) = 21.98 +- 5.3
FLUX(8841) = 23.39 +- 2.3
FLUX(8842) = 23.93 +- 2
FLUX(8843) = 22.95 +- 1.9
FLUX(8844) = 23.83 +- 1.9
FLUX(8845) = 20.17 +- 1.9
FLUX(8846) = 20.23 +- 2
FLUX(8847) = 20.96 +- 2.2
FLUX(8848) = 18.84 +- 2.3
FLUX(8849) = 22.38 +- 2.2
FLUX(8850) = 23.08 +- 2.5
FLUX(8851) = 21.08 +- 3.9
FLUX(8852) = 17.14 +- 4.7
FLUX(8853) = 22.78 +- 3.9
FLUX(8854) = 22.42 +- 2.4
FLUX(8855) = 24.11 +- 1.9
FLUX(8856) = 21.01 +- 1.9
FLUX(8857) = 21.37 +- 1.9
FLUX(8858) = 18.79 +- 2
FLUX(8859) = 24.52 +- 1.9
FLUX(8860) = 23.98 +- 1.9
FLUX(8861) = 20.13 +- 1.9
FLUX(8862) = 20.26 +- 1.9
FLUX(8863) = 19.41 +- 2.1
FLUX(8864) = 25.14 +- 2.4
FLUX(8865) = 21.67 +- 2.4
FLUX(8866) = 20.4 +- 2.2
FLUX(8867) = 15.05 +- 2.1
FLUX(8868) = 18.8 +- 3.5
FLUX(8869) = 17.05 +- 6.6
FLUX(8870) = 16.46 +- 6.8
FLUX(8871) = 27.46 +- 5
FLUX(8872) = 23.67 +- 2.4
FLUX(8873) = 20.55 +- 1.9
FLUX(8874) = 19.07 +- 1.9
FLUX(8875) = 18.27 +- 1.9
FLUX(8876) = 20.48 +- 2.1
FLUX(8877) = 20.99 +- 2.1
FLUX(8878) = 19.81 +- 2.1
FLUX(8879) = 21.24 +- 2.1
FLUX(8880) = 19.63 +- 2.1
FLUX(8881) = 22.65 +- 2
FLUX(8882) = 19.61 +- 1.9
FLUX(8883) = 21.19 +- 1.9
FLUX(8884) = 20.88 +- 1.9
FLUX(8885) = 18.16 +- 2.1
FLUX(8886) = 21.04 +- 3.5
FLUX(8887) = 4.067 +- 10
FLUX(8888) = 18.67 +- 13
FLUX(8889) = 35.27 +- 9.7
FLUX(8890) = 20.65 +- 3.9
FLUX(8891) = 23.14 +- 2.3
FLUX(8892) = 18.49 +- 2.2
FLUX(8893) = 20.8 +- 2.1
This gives 8694 angstrom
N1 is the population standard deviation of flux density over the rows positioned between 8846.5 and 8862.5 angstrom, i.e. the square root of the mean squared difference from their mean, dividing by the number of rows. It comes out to 2.02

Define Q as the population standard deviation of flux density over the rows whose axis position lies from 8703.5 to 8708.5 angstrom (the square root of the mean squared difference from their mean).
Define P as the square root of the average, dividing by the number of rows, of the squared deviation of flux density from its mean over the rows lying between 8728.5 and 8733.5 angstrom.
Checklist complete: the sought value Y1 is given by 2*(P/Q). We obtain 2.7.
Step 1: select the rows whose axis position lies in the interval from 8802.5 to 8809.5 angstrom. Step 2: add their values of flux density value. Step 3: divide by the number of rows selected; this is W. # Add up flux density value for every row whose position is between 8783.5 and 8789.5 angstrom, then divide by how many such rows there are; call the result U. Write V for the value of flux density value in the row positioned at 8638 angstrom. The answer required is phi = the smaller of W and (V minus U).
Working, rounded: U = 23.0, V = 30.22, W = 20.9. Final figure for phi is 7.2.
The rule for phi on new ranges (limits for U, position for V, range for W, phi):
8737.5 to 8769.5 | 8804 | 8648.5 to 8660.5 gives -2.1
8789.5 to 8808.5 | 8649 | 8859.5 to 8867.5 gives -0.6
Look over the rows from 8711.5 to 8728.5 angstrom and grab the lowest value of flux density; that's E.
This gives 20.76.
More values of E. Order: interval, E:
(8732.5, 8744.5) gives 17.78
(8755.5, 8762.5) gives 11.91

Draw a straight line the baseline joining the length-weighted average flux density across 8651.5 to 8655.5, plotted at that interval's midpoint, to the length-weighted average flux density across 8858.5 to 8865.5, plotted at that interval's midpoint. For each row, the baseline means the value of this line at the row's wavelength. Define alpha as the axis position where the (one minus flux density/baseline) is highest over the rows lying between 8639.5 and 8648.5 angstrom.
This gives 8645 angstrom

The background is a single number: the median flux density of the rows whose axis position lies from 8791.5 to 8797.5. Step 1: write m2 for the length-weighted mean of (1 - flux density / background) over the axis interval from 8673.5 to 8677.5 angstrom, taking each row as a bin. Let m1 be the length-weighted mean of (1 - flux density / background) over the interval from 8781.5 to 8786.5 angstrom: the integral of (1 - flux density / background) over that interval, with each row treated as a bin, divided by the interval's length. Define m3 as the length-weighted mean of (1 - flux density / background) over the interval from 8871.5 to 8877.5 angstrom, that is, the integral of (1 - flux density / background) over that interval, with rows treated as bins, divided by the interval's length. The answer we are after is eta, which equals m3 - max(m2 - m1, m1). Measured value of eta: 0.08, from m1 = -0.09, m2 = -0.19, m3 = -0.011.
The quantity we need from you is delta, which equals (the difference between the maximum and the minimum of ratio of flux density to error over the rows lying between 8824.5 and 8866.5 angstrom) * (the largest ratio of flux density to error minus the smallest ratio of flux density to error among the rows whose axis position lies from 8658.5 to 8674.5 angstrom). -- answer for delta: 69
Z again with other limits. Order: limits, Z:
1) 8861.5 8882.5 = 8864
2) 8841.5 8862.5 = 8842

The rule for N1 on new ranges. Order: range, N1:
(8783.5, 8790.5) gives 1.69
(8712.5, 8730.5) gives 1.48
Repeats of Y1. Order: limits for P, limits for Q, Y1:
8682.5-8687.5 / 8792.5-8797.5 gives 2.8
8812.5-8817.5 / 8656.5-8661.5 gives 1.8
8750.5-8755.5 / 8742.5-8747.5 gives 2.3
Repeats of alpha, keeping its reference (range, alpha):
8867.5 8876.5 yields 8870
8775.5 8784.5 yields 8780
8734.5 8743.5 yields 8739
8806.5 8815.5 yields 8813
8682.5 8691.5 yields 8683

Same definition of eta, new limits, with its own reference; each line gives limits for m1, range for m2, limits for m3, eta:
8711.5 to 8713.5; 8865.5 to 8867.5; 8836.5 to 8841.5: -0.08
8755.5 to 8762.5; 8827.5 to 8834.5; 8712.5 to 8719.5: -0.21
